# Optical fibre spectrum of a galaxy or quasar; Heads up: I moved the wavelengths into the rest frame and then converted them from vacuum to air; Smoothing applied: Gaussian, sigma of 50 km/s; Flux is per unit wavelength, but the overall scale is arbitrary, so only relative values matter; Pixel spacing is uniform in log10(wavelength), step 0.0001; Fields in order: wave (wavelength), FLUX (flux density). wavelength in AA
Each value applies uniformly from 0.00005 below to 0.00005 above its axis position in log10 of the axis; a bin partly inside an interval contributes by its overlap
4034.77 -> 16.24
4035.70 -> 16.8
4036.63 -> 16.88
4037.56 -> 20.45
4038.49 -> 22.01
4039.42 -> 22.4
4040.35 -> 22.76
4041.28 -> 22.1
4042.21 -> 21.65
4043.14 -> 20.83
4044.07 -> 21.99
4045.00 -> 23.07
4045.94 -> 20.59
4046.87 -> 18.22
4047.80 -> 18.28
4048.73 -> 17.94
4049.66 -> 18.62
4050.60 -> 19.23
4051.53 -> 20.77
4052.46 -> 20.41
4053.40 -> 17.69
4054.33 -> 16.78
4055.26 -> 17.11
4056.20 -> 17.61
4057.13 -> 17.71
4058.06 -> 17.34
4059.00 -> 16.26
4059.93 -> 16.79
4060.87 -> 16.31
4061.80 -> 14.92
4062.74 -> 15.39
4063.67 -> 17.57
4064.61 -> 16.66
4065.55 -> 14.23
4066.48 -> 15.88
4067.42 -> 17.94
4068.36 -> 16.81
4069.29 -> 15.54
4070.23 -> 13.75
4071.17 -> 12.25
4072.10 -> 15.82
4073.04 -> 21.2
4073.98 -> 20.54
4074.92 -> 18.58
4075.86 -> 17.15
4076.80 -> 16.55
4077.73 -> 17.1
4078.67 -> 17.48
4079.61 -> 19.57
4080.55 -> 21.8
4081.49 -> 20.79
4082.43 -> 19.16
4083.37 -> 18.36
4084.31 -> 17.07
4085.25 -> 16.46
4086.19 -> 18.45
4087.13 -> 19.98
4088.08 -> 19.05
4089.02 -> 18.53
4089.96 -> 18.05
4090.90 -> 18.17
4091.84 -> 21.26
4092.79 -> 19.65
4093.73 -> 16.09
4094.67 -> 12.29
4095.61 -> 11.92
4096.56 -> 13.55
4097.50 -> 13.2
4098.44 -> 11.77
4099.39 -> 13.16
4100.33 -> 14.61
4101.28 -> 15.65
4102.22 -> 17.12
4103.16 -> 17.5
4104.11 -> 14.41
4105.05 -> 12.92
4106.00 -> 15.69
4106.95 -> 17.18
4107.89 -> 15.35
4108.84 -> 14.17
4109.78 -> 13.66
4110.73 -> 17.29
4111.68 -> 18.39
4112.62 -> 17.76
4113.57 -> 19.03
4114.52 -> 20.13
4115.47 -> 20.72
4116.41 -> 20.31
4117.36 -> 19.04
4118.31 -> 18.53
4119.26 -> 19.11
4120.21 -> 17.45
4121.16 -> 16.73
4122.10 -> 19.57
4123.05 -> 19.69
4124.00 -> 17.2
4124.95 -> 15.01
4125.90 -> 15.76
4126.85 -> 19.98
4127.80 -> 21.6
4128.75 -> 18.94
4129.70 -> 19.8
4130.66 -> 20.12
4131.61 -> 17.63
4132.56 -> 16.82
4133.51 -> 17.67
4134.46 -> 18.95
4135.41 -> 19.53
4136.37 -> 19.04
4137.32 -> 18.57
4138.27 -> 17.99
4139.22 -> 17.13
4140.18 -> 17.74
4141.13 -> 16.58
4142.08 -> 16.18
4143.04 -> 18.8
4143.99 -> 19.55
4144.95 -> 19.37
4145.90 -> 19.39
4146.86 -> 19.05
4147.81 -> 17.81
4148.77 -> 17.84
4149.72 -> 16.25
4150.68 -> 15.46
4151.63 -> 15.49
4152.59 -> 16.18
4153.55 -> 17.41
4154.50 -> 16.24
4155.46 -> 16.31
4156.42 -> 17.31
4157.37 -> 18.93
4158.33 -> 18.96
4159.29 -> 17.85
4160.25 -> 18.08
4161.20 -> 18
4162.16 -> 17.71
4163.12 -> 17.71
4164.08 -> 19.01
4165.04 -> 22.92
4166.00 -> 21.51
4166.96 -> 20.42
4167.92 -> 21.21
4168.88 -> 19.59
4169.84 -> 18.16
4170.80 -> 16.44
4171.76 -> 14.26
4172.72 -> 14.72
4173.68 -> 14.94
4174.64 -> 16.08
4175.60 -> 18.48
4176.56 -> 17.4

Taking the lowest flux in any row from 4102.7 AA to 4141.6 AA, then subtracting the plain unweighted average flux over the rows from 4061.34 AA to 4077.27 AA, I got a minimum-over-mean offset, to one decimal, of -3.6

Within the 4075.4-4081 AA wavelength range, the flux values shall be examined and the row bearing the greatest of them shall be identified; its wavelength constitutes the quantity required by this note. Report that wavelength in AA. 4080.55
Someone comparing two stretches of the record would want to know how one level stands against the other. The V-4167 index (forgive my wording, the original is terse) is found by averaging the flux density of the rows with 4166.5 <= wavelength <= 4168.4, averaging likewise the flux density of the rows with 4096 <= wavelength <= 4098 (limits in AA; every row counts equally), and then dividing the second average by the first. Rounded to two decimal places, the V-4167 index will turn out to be 0.64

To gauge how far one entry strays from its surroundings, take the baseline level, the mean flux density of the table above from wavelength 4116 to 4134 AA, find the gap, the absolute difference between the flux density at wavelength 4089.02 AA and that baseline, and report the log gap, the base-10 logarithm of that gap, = -1.2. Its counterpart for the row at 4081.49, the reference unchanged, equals 0.4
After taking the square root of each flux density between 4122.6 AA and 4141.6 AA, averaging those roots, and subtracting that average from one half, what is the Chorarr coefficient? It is -3.77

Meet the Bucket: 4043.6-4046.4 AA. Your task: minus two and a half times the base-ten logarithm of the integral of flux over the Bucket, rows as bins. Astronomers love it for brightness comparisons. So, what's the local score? -4.47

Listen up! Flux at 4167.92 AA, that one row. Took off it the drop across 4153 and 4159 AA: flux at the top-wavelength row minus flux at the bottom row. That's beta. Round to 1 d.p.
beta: 19.7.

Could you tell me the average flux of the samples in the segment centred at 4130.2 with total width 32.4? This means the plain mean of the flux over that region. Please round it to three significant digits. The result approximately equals 18.5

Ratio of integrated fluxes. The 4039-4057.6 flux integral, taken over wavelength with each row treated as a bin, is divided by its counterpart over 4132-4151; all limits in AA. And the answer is 1.08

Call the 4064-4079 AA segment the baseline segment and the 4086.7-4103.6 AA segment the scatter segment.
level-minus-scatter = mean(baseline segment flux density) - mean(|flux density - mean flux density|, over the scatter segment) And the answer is 14.1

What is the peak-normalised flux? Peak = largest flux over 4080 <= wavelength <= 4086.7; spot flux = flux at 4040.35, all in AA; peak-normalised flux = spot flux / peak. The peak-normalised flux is 1.04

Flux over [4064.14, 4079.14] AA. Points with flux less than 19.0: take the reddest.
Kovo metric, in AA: 4078.67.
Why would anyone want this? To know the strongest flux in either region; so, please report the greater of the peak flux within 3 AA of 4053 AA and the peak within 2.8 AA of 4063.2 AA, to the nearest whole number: 21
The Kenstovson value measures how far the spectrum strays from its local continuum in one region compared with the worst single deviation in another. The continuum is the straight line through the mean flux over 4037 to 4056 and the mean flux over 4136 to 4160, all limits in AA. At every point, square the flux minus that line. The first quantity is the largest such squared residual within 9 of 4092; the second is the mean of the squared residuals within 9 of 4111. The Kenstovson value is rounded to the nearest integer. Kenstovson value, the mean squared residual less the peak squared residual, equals -43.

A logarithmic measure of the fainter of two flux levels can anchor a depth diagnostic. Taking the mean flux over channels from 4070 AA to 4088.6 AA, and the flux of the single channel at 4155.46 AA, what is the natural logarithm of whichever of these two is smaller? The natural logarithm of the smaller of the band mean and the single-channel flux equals 2.79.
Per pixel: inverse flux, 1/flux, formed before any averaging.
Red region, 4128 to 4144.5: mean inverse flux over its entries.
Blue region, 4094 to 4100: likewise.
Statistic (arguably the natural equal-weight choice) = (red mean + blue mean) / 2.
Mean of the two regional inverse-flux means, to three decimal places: 0.067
